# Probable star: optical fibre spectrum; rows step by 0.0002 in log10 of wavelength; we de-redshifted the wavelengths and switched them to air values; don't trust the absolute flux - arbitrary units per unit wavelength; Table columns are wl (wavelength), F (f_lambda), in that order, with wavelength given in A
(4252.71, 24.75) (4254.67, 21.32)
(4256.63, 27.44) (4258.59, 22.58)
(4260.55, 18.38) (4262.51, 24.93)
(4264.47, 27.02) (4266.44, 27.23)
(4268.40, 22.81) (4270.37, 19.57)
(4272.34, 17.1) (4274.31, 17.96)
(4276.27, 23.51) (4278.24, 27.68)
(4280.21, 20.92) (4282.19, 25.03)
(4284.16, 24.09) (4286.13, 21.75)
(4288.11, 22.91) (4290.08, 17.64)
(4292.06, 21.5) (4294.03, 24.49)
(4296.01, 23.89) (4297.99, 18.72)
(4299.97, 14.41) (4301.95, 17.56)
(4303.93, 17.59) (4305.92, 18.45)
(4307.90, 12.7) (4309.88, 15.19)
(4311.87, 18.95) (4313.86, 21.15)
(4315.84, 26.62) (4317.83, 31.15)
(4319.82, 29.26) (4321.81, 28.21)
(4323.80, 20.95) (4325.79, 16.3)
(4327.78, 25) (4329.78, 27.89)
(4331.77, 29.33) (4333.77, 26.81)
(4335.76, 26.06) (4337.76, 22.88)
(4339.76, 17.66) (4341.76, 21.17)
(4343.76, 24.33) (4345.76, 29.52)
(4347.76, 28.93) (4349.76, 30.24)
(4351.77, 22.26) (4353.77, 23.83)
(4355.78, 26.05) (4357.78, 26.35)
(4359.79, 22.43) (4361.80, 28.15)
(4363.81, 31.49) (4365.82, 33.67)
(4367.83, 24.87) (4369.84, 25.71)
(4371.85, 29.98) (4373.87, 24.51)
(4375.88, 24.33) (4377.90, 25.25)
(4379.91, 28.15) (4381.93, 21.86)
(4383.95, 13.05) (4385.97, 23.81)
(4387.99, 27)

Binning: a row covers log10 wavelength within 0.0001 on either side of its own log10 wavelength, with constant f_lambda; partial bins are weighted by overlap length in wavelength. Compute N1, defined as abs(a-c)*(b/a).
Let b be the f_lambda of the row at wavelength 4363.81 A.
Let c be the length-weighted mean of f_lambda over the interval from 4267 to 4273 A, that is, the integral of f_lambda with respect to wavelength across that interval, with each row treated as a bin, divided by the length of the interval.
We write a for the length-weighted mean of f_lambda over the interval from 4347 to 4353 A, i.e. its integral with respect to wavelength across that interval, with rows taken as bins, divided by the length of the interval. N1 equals 8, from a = 27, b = 31.49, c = 20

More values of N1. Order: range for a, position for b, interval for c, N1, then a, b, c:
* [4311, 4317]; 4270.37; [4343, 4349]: 5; 23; 19.57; 28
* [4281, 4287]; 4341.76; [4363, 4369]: 6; 24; 21.17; 30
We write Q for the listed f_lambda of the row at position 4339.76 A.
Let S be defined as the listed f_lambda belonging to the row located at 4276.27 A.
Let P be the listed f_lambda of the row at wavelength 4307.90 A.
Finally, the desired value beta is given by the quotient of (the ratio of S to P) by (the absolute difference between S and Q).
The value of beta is 0.32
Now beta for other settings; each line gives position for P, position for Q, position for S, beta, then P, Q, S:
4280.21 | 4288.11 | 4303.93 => 0.16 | 20.92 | 22.91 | 17.59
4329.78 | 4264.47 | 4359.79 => 0.18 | 27.89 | 27.02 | 22.43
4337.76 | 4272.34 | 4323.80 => 0.24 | 22.88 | 17.1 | 20.95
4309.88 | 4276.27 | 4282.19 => 1.08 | 15.19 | 23.51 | 25.03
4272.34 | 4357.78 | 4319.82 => 0.59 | 17.1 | 26.35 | 29.26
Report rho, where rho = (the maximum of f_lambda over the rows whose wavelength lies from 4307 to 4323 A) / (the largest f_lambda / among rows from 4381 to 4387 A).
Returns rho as 1.31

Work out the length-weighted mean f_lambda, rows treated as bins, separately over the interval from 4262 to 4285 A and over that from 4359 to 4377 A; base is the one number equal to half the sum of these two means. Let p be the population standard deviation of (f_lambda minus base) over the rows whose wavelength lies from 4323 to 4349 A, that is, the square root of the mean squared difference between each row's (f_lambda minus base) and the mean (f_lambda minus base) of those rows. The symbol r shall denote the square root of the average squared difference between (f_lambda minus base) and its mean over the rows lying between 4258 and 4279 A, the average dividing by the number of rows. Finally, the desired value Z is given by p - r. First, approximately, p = 4.2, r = 3.7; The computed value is 0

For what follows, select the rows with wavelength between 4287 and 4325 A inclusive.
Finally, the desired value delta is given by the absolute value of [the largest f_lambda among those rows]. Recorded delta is 31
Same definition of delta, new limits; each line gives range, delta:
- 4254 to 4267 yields 27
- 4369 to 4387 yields 30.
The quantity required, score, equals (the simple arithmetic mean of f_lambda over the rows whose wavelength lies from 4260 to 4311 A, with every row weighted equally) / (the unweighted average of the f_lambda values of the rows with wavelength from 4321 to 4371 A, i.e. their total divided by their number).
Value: 0.82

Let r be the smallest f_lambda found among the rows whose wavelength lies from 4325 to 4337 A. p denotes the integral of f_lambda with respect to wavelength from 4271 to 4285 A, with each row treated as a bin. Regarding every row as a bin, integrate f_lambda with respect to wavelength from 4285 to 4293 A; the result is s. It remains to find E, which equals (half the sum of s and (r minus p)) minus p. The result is -375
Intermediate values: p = 311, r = 16.3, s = 168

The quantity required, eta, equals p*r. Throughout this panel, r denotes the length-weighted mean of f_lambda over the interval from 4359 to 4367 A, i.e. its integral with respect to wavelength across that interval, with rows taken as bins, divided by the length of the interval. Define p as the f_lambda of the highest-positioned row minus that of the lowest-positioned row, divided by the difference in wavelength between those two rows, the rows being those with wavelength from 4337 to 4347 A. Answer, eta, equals 24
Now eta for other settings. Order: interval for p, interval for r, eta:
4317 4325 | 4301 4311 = -28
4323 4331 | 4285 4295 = 25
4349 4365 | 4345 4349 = 3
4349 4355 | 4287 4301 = -33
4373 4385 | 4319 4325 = -29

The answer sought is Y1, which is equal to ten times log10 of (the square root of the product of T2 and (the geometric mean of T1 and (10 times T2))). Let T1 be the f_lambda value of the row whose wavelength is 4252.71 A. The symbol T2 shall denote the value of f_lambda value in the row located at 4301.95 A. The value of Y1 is 15.3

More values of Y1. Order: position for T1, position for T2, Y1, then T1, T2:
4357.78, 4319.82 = 17.0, 26.35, 29.26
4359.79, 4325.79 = 15.0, 22.43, 16.3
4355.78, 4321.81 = 16.9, 26.05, 28.21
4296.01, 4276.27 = 16.2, 23.89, 23.51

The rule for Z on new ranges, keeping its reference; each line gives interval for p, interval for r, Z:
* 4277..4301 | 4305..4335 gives -2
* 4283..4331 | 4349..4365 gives 2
